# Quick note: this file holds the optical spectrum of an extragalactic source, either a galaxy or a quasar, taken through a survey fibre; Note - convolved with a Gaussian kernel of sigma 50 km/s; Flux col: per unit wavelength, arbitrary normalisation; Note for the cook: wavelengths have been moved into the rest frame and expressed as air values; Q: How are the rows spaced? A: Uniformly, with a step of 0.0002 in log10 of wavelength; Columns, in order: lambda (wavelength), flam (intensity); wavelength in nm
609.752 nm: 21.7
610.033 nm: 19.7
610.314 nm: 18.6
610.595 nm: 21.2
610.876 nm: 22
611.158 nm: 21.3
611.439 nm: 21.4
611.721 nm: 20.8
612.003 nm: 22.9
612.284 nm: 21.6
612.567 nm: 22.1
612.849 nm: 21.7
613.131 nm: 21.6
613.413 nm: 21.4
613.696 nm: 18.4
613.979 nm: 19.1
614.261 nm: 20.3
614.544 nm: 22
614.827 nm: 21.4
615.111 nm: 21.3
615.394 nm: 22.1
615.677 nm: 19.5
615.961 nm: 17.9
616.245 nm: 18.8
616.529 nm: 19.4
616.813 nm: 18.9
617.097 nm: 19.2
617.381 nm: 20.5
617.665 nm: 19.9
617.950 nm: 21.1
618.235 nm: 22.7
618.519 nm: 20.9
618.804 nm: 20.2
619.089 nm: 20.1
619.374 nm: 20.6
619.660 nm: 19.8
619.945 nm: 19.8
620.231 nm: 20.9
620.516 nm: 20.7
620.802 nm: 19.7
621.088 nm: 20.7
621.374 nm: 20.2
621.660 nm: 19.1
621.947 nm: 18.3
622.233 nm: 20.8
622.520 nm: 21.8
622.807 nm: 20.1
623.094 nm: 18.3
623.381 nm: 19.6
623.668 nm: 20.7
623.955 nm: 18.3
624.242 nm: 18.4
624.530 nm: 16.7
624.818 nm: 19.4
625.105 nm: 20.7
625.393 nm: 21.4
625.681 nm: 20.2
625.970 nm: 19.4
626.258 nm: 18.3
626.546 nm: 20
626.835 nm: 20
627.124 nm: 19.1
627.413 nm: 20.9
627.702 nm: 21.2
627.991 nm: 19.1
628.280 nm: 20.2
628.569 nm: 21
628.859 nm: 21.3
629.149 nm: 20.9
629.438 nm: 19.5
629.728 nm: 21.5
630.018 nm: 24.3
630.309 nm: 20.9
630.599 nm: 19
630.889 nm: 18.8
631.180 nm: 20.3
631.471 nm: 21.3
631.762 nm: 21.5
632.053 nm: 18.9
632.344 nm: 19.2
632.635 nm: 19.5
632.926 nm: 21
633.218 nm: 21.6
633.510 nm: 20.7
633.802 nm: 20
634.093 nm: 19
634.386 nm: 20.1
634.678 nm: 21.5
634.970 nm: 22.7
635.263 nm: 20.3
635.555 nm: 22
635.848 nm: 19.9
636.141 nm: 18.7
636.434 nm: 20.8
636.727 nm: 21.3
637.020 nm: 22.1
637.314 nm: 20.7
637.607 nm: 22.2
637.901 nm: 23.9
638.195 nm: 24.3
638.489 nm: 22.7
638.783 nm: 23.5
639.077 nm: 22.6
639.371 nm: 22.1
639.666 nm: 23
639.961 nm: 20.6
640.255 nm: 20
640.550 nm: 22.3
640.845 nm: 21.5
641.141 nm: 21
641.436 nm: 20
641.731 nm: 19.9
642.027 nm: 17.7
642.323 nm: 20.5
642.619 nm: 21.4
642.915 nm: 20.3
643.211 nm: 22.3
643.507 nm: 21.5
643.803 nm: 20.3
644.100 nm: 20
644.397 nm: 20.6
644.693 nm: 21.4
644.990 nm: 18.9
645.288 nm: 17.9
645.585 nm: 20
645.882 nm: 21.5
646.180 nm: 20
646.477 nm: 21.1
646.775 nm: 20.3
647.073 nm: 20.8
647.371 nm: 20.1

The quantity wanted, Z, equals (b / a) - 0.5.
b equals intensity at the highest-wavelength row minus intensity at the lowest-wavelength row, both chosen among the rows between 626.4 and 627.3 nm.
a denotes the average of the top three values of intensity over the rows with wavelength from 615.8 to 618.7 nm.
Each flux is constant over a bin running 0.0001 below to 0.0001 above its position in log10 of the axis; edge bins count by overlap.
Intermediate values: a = 21.6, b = -0.9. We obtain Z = -0.54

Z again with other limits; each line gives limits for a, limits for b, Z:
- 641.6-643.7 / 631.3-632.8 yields -0.58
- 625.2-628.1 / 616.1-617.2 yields -0.48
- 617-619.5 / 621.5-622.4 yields -0.42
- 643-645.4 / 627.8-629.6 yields -0.48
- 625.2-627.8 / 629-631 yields -0.60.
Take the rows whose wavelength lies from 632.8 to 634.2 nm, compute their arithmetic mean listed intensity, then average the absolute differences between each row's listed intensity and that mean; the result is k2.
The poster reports 0.77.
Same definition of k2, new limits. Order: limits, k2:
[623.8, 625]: 0.75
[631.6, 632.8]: 0.86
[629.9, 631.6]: 1.40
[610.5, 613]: 0.45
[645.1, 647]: 0.83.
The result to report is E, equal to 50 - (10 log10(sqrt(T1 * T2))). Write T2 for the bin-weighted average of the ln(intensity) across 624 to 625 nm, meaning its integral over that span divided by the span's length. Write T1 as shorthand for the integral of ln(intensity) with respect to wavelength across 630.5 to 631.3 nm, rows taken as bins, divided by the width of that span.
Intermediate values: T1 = 2.96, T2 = 2.90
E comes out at 45.3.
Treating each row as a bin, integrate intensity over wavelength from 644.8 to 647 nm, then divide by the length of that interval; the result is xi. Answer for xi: 20.0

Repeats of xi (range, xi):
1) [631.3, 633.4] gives 20.4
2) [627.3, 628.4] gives 20.3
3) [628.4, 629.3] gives 21.0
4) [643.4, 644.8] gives 20.7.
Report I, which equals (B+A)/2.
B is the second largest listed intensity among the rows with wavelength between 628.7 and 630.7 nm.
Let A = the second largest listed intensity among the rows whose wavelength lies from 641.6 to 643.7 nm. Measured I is 21.5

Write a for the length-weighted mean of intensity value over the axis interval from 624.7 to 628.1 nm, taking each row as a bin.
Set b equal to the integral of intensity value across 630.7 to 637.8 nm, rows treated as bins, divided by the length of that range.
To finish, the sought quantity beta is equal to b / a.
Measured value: 1.03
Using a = 20.0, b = 20.6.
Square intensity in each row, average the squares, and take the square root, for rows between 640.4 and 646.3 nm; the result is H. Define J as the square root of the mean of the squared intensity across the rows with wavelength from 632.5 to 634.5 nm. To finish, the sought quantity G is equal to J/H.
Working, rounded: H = 20.5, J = 20.3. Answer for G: 0.99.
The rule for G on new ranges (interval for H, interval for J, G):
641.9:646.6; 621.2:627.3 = 0.96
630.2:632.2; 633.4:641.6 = 1.07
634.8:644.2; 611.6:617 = 0.97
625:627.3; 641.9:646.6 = 1.02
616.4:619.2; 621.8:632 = 0.99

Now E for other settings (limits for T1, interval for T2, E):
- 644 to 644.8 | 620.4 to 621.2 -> 45.2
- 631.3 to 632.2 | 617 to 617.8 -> 45.2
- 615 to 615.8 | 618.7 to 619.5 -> 45.2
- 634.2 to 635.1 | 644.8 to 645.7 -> 45.2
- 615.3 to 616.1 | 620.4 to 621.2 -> 45.2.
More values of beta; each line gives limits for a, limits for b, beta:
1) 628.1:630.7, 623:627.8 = 0.93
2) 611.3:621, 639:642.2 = 1.02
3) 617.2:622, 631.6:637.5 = 1.01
